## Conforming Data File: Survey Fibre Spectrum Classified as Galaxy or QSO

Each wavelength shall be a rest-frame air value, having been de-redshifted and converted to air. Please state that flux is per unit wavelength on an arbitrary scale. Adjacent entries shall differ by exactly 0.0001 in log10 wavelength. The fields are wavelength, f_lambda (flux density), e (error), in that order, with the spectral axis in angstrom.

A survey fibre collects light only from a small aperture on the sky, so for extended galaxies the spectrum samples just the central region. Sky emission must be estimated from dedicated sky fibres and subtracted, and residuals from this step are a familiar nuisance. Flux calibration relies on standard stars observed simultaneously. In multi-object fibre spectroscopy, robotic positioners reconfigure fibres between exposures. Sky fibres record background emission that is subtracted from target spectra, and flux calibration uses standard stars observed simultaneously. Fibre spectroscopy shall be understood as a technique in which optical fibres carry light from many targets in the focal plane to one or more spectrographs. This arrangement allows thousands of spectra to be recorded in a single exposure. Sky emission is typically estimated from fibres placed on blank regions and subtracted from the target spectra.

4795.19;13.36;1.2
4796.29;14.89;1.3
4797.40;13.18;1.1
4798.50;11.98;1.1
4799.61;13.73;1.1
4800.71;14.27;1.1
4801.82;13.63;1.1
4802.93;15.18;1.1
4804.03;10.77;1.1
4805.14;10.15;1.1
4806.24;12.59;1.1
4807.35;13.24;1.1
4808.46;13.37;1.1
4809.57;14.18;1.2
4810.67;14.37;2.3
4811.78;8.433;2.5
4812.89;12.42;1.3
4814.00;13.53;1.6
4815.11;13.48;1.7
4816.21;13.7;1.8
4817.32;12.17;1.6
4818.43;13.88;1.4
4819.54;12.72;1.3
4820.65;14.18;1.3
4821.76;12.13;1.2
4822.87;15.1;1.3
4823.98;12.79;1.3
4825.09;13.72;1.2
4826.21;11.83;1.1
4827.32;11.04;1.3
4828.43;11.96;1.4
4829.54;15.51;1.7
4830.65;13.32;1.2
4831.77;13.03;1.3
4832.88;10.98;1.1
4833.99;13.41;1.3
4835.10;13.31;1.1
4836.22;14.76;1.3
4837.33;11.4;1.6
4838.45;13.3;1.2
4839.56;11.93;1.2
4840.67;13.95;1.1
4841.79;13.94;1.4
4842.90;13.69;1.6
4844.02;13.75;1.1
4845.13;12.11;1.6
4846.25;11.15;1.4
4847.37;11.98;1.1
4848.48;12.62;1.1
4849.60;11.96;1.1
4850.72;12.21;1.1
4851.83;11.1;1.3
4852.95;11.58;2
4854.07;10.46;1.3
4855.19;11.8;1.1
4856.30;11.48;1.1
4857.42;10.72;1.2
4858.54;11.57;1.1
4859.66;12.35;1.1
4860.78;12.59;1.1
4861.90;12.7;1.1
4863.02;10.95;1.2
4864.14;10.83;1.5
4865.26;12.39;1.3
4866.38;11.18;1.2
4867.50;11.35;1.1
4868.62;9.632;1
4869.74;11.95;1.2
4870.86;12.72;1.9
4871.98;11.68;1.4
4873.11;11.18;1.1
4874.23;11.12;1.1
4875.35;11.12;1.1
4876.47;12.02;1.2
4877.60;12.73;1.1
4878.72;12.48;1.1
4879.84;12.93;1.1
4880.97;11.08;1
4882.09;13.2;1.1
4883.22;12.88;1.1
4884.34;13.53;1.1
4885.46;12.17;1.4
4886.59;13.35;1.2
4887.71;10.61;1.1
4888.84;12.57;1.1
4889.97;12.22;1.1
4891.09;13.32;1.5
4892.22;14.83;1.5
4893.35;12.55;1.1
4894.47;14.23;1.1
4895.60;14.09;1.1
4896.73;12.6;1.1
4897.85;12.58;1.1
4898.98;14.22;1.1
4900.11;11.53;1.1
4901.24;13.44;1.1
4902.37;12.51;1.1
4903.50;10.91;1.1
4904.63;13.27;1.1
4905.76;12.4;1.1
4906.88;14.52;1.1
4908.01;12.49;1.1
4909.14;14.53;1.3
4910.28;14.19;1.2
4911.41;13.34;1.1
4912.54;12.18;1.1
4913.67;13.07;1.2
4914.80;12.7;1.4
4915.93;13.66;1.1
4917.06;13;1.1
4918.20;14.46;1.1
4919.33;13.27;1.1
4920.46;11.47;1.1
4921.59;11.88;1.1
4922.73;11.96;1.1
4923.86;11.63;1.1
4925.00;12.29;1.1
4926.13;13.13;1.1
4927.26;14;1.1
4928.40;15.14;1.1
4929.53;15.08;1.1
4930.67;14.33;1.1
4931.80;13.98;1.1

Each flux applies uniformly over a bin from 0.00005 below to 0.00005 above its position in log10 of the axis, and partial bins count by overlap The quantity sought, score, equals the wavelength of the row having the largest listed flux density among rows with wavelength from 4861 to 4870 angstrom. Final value 4861.90 angstrom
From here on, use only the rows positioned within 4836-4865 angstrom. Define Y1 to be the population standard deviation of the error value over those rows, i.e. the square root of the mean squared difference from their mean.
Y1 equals 0.22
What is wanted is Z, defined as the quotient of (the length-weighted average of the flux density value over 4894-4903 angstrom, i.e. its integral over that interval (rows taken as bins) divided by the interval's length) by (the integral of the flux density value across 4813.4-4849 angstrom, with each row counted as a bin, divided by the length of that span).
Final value 1.01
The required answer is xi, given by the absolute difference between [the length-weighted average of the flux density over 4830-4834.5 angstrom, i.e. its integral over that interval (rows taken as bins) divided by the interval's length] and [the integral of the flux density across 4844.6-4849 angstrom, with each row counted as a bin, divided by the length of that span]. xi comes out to 0.8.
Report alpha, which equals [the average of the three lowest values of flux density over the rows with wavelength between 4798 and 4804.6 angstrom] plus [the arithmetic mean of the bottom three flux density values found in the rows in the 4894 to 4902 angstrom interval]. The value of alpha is 24.4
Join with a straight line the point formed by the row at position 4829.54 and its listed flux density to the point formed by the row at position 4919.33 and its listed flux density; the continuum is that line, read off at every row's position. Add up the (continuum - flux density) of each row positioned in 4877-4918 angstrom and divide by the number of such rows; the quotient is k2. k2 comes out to 0.9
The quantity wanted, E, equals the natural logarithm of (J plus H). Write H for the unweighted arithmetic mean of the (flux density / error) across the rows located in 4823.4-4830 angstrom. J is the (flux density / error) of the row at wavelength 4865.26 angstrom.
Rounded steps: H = 9.7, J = 9.5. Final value 2.96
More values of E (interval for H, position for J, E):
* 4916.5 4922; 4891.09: 3.02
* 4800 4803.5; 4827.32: 3.07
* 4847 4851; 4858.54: 3.07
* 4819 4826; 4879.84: 3.11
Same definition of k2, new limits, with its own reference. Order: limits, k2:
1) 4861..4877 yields 3.0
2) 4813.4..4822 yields 2.6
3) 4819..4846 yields 2.4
